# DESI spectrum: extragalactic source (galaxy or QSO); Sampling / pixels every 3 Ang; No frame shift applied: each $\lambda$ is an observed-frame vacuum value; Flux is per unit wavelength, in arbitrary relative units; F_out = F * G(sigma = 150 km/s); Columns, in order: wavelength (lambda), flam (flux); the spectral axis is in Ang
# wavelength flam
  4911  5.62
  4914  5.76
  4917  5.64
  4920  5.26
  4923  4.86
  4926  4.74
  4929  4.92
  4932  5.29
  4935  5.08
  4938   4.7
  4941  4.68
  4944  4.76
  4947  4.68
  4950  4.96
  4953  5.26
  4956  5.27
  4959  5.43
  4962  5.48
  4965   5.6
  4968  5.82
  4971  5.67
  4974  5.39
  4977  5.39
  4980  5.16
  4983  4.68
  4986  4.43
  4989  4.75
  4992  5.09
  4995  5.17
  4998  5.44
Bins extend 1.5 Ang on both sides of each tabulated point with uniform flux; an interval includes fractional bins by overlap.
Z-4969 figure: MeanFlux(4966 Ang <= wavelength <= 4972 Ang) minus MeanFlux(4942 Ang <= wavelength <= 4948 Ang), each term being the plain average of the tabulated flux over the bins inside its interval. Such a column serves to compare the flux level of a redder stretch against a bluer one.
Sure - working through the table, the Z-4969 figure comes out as 1.0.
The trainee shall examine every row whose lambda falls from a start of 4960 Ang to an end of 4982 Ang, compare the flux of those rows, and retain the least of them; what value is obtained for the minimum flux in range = 5.16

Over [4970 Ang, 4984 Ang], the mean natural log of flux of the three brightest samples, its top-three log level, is 1.70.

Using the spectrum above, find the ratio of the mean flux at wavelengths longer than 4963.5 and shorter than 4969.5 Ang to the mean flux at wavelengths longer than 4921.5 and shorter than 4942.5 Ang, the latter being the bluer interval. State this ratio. 1.17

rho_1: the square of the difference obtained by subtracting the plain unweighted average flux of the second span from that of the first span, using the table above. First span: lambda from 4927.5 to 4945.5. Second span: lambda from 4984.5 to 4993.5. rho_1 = 0.0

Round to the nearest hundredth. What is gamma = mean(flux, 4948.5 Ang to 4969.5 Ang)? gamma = 5.40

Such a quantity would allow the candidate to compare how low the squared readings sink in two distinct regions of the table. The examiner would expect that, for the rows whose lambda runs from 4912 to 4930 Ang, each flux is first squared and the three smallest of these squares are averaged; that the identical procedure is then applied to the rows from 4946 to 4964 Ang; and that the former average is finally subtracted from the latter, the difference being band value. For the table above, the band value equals 1.3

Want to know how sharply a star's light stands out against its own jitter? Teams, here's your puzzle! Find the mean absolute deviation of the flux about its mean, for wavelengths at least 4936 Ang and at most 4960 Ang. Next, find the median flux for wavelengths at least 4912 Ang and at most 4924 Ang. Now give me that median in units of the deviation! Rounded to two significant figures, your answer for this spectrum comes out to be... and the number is 21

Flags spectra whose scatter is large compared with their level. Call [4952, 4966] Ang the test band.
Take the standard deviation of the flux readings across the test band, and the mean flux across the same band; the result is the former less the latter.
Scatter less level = -5.3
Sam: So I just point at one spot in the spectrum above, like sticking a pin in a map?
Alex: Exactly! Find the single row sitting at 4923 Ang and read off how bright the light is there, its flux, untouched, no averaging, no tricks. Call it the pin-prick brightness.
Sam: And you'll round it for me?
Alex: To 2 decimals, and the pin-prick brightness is 4.86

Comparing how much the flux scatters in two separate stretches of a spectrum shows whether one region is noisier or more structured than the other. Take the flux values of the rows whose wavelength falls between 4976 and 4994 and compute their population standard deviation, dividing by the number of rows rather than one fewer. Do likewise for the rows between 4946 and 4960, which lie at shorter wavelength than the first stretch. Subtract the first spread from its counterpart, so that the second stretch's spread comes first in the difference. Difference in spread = -0.06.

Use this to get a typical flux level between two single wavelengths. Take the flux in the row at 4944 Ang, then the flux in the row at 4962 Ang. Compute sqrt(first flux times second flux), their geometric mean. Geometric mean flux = 5.11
